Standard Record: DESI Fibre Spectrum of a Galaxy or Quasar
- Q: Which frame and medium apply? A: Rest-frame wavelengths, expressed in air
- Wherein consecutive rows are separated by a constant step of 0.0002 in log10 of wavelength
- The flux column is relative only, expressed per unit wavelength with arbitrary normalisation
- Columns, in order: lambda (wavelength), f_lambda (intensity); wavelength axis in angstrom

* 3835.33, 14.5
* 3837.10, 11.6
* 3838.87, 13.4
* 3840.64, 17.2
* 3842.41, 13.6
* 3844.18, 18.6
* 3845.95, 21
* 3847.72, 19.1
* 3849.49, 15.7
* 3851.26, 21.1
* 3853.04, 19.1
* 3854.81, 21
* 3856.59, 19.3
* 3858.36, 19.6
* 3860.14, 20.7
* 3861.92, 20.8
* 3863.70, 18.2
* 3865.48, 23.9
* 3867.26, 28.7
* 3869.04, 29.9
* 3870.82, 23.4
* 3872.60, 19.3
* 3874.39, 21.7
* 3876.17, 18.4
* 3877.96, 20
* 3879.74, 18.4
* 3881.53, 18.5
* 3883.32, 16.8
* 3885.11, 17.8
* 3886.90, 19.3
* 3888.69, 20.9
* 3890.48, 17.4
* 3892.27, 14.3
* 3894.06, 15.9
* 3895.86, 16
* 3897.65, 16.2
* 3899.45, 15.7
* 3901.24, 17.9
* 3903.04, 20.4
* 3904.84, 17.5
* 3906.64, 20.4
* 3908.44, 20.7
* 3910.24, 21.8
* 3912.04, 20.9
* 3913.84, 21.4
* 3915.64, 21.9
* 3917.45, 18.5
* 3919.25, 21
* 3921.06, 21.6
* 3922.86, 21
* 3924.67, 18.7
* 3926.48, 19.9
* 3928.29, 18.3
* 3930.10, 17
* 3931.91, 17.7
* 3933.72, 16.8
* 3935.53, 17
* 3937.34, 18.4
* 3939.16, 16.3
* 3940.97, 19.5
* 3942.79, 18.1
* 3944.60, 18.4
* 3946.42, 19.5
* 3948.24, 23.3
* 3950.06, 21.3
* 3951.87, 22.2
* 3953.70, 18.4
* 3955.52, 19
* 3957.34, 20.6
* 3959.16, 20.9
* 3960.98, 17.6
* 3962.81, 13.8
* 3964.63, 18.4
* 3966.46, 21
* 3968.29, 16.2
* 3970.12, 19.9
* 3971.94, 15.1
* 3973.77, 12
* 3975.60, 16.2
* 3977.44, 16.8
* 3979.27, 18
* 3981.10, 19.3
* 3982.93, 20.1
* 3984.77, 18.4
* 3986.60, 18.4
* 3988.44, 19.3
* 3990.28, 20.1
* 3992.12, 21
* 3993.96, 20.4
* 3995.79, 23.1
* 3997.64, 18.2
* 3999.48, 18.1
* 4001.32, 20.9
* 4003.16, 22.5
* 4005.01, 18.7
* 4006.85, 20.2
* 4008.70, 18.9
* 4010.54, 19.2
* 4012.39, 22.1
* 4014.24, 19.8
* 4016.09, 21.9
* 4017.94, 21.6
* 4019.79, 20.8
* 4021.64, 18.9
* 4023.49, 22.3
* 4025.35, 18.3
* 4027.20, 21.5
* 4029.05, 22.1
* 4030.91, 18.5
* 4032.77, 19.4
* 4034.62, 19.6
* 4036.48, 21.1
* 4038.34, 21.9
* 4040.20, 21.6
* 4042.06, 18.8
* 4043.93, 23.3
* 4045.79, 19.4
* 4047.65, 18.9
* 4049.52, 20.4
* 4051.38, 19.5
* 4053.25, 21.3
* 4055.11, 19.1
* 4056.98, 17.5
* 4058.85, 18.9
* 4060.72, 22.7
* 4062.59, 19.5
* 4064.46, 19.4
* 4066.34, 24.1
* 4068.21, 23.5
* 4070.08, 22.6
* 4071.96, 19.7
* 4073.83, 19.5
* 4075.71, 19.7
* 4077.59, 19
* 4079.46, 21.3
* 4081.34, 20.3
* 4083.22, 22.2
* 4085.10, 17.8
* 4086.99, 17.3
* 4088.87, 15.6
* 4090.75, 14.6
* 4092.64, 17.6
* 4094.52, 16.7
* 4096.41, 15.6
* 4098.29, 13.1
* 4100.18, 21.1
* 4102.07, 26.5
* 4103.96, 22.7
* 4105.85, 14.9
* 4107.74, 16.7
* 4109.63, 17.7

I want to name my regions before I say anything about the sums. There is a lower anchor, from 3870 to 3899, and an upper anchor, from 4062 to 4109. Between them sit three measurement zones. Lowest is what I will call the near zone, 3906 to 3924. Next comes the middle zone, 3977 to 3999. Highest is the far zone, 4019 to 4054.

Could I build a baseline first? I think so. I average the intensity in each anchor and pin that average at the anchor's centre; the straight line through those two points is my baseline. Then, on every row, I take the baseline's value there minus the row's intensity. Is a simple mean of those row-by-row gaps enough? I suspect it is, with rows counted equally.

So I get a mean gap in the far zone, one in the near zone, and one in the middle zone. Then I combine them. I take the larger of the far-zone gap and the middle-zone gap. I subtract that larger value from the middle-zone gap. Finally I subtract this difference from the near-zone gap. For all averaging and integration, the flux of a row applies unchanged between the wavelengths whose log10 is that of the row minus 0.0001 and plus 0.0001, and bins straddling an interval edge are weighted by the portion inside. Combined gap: -2.4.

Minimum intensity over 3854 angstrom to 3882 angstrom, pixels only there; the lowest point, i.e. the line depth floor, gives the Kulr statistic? 18.2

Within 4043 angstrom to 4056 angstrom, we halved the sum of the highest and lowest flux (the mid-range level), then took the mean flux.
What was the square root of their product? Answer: 20.7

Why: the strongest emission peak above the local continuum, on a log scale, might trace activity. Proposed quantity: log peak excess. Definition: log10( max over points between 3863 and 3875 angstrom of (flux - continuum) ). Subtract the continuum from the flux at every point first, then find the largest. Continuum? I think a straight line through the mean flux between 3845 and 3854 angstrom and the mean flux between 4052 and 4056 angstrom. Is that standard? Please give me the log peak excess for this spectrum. 1.0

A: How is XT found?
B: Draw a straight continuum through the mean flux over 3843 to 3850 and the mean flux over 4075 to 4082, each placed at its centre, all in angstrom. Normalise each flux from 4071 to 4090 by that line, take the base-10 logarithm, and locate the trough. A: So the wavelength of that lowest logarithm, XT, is 4088.87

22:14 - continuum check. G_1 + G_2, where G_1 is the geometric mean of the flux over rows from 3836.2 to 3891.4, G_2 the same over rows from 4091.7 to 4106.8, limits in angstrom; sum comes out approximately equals 37.2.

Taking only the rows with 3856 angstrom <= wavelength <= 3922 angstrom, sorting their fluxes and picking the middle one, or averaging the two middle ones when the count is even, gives 19.6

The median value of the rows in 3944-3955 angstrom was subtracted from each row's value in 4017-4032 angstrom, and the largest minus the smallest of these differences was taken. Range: 4.0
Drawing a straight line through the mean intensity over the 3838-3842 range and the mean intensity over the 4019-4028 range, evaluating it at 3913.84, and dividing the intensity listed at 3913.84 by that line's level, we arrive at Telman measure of 1.2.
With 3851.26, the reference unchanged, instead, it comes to 1.4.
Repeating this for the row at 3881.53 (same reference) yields 1.1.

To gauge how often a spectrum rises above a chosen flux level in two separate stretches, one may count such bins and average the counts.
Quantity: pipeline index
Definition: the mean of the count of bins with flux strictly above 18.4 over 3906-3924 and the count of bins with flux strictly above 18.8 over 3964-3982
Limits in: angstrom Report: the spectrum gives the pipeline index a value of 6.5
